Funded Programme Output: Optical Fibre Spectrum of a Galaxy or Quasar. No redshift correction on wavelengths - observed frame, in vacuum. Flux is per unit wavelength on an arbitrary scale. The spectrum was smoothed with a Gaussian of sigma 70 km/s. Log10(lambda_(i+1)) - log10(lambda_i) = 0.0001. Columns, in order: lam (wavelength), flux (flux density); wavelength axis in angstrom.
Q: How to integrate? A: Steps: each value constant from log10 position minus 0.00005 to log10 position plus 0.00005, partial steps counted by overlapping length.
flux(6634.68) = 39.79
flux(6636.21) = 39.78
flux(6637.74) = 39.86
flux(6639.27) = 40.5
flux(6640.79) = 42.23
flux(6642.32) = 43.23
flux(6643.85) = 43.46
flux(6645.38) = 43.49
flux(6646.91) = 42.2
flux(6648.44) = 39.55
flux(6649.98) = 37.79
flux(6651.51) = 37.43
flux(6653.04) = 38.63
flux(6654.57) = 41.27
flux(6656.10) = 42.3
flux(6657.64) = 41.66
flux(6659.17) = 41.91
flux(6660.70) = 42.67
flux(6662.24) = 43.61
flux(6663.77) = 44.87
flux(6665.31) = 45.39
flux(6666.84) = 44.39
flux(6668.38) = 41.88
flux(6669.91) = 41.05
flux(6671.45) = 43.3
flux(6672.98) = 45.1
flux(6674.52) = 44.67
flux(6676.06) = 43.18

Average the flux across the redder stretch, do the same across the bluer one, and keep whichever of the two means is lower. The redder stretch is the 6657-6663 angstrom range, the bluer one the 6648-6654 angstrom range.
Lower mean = 38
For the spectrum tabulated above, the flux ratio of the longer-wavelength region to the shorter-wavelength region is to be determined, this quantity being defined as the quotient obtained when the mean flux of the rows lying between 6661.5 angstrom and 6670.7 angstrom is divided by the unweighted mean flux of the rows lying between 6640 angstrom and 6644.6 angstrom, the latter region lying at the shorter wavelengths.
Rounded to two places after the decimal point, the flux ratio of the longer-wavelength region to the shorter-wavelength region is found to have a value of 1.01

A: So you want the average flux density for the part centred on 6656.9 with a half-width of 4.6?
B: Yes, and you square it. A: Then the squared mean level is 1715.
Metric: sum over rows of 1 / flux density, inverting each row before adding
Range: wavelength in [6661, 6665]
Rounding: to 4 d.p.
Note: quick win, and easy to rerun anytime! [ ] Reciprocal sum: 0.0452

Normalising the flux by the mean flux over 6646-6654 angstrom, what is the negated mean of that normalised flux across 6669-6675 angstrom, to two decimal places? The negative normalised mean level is -1.11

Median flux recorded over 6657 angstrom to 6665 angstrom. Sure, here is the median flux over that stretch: 42.7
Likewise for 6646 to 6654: 38.6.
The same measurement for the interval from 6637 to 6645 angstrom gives 42.2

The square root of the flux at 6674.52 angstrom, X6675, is 6.68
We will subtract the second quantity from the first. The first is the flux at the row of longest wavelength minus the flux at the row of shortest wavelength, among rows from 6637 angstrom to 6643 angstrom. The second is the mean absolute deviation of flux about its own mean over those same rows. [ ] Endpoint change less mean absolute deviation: 2.1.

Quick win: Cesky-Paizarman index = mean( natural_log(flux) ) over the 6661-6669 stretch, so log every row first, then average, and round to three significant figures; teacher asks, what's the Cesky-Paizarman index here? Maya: 3.78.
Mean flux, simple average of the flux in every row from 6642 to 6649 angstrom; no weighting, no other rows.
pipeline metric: 42.4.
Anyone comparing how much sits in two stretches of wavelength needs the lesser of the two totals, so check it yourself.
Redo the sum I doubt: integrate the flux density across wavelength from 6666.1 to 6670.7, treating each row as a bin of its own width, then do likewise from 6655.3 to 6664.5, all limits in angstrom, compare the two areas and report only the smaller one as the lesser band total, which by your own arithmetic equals 195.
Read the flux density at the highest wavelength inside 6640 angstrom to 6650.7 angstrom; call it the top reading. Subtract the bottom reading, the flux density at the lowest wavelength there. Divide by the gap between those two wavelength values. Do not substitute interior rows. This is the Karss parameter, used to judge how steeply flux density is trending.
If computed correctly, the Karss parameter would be -0.48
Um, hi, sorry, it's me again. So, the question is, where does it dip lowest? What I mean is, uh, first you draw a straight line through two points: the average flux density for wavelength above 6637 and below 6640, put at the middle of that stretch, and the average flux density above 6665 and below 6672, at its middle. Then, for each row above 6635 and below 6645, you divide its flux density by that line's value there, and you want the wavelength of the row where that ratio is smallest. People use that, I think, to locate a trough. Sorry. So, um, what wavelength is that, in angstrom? 6637.74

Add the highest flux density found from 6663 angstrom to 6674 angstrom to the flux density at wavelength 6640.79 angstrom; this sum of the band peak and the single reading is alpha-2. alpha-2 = 87.6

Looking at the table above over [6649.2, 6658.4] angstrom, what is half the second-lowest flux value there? 18.9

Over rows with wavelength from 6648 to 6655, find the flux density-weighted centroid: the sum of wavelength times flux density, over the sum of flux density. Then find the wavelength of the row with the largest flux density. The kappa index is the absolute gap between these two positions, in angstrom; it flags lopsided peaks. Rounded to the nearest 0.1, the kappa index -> 3.0 angstrom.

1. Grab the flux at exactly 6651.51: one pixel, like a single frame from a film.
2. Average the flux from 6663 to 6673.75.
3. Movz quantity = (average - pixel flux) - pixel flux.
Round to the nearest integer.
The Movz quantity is -31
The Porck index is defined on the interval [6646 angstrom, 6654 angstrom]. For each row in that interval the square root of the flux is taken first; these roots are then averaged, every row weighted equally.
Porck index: 6.3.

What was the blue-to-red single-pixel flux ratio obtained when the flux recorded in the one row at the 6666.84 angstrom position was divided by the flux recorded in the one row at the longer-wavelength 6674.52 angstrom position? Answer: 0.99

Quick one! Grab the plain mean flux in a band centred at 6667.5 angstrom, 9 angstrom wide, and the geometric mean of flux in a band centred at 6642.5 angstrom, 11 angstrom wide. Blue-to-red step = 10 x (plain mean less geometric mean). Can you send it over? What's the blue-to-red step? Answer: 14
